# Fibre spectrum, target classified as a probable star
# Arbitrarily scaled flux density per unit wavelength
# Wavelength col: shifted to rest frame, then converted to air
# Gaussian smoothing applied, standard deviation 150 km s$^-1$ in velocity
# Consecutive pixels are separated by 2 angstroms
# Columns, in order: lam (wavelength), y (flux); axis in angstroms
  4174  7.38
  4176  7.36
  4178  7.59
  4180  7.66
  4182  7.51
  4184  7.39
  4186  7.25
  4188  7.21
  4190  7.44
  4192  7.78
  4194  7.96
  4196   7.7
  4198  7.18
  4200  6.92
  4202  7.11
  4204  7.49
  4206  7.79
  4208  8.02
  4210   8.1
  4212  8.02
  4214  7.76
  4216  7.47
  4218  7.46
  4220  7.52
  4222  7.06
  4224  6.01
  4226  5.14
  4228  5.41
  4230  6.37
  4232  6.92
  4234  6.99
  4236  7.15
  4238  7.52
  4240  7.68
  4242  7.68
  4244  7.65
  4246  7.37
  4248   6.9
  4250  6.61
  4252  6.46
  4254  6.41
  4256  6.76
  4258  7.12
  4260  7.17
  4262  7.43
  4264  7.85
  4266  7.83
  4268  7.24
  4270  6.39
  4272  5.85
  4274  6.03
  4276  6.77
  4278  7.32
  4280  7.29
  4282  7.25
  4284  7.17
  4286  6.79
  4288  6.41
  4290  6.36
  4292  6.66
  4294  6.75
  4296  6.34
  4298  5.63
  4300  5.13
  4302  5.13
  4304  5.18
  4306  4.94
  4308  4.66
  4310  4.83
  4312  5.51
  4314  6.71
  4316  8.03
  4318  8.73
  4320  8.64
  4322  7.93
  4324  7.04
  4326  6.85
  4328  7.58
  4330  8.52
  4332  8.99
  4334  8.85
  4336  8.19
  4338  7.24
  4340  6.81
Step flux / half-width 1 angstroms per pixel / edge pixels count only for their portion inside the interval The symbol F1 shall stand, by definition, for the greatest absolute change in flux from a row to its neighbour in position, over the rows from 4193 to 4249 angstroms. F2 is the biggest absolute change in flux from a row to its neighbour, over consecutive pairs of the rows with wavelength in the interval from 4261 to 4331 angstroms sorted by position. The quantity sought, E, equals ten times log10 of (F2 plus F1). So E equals 3.7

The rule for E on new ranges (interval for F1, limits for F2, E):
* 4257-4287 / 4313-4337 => 3.4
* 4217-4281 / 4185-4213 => 2.0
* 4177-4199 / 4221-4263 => 2.0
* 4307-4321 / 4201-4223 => 2.5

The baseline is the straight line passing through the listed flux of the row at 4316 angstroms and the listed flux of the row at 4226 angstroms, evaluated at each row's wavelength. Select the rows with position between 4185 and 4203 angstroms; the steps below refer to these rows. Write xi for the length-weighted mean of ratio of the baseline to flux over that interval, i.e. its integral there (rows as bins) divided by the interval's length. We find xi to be 0.6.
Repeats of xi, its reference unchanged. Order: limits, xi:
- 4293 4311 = 1.4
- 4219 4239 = 0.8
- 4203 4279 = 0.8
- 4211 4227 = 0.7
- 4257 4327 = 1.1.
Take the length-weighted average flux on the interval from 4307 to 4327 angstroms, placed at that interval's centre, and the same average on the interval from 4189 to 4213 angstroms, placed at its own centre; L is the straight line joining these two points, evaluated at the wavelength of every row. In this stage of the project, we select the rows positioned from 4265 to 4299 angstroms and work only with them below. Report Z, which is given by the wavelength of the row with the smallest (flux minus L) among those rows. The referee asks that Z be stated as 4298 angstroms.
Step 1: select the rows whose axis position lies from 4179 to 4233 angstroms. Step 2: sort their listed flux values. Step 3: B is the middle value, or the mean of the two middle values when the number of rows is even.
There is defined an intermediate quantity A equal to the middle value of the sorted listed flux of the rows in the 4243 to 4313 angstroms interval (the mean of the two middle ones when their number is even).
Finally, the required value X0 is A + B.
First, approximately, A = 6.7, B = 7.5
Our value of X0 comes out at 14.1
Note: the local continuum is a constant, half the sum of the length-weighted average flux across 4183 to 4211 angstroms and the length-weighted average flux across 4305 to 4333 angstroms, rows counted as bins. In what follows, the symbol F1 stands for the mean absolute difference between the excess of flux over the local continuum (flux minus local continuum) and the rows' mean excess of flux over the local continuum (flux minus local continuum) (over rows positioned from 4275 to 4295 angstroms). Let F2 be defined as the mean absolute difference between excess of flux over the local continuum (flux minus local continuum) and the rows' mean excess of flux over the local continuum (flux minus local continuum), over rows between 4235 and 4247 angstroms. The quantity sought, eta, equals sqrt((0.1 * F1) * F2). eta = 0.07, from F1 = 0.30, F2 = 0.2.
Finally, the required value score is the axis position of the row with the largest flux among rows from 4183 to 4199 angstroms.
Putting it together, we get 4194 angstroms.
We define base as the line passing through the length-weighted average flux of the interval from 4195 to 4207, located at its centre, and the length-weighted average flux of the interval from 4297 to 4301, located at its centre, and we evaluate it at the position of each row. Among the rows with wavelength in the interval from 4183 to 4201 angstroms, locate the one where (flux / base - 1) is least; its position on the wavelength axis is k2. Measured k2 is 4200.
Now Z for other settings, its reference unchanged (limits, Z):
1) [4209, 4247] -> 4226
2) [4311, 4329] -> 4312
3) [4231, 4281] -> 4272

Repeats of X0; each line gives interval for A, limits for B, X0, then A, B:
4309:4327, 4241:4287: 14.2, 7.0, 7.2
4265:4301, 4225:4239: 13.6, 6.7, 6.9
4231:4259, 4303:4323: 13.2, 7.1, 6.1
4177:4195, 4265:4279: 14.3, 7.5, 6.8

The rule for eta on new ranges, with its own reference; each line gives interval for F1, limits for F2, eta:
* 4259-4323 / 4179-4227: 0.20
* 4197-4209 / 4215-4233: 0.16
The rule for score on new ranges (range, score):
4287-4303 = 4294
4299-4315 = 4314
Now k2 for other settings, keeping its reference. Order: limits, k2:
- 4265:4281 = 4272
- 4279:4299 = 4298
